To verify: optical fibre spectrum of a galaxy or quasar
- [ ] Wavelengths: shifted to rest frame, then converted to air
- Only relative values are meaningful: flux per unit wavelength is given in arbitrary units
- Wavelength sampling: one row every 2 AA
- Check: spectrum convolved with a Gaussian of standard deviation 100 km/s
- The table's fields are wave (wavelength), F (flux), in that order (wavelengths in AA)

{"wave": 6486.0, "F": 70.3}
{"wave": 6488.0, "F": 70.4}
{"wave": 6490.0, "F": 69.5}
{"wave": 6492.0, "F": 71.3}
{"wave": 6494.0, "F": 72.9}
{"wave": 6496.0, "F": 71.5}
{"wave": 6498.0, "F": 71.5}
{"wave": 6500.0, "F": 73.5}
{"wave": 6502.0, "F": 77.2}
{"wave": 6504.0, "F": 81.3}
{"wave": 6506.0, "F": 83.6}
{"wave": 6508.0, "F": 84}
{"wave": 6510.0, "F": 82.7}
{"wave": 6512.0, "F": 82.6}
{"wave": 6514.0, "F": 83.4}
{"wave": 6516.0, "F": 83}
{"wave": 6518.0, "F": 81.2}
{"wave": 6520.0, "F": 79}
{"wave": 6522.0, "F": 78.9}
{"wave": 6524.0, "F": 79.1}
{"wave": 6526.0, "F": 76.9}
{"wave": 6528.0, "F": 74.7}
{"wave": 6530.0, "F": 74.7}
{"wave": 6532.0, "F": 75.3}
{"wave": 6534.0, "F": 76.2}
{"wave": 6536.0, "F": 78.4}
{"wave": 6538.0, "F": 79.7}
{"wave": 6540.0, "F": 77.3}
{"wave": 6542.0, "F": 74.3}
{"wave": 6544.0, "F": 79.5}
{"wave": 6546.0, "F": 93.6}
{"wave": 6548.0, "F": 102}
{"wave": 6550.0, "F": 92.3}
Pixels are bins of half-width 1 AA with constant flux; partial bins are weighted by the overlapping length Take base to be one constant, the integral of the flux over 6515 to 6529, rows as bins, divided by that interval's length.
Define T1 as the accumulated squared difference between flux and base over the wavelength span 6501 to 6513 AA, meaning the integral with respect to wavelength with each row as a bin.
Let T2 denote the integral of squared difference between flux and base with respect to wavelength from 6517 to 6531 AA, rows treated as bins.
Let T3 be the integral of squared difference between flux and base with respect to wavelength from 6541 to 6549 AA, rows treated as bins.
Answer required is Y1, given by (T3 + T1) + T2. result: 1789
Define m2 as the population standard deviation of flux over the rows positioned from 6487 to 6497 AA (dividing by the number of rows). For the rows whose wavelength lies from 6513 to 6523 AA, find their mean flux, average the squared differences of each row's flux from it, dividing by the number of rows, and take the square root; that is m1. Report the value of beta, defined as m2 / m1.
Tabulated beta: 0.60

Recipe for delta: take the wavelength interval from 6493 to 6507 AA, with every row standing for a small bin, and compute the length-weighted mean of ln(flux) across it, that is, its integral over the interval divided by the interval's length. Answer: 4.33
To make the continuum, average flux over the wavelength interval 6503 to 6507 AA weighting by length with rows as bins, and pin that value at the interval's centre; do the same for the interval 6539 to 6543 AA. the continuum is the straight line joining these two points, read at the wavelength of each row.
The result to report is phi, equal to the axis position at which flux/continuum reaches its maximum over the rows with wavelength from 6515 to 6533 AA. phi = 6516.0 AA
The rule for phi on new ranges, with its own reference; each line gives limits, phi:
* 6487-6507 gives 6506.0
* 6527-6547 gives 6546.0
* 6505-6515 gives 6514.0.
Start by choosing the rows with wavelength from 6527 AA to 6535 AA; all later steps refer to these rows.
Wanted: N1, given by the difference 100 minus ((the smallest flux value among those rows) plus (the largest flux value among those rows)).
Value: -51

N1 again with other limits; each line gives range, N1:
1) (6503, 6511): -65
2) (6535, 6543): -54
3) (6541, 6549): -76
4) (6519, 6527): -56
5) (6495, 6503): -49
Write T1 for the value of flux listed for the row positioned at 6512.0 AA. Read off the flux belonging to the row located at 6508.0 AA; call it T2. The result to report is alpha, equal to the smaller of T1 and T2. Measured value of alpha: 83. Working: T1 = 82.6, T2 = 84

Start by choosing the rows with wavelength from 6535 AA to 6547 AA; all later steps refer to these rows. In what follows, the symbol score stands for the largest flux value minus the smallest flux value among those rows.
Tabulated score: 19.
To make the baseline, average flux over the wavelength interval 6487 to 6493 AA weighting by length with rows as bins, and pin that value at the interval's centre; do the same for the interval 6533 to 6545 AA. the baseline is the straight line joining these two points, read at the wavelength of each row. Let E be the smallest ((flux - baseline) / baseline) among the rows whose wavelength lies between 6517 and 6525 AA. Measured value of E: 0.049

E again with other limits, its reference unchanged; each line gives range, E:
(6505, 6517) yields 0.119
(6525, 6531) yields -0.020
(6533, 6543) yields -0.048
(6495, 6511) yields -0.001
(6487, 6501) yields -0.013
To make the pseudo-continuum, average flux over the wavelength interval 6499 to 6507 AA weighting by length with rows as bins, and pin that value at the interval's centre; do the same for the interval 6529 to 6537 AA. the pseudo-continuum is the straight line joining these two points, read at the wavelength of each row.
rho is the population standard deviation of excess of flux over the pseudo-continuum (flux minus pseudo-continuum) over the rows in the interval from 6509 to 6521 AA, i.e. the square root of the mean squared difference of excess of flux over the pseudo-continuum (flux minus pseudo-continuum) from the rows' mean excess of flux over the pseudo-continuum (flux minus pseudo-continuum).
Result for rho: 1.3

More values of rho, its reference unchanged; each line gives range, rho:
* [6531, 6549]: 9.3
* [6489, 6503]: 2.6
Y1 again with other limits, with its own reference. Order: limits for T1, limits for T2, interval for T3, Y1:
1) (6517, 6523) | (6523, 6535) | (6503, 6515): 331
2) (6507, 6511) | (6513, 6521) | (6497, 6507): 391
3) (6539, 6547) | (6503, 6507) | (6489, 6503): 1192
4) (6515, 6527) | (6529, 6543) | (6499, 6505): 258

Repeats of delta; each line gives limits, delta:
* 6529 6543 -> 4.34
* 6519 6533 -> 4.34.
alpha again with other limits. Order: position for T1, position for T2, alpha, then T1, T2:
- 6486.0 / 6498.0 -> 70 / 70.3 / 71.5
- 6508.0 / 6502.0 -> 77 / 84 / 77.2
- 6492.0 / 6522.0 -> 71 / 71.3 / 78.9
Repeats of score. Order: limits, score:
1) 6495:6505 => 10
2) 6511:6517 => 1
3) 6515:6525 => 4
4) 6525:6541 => 5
